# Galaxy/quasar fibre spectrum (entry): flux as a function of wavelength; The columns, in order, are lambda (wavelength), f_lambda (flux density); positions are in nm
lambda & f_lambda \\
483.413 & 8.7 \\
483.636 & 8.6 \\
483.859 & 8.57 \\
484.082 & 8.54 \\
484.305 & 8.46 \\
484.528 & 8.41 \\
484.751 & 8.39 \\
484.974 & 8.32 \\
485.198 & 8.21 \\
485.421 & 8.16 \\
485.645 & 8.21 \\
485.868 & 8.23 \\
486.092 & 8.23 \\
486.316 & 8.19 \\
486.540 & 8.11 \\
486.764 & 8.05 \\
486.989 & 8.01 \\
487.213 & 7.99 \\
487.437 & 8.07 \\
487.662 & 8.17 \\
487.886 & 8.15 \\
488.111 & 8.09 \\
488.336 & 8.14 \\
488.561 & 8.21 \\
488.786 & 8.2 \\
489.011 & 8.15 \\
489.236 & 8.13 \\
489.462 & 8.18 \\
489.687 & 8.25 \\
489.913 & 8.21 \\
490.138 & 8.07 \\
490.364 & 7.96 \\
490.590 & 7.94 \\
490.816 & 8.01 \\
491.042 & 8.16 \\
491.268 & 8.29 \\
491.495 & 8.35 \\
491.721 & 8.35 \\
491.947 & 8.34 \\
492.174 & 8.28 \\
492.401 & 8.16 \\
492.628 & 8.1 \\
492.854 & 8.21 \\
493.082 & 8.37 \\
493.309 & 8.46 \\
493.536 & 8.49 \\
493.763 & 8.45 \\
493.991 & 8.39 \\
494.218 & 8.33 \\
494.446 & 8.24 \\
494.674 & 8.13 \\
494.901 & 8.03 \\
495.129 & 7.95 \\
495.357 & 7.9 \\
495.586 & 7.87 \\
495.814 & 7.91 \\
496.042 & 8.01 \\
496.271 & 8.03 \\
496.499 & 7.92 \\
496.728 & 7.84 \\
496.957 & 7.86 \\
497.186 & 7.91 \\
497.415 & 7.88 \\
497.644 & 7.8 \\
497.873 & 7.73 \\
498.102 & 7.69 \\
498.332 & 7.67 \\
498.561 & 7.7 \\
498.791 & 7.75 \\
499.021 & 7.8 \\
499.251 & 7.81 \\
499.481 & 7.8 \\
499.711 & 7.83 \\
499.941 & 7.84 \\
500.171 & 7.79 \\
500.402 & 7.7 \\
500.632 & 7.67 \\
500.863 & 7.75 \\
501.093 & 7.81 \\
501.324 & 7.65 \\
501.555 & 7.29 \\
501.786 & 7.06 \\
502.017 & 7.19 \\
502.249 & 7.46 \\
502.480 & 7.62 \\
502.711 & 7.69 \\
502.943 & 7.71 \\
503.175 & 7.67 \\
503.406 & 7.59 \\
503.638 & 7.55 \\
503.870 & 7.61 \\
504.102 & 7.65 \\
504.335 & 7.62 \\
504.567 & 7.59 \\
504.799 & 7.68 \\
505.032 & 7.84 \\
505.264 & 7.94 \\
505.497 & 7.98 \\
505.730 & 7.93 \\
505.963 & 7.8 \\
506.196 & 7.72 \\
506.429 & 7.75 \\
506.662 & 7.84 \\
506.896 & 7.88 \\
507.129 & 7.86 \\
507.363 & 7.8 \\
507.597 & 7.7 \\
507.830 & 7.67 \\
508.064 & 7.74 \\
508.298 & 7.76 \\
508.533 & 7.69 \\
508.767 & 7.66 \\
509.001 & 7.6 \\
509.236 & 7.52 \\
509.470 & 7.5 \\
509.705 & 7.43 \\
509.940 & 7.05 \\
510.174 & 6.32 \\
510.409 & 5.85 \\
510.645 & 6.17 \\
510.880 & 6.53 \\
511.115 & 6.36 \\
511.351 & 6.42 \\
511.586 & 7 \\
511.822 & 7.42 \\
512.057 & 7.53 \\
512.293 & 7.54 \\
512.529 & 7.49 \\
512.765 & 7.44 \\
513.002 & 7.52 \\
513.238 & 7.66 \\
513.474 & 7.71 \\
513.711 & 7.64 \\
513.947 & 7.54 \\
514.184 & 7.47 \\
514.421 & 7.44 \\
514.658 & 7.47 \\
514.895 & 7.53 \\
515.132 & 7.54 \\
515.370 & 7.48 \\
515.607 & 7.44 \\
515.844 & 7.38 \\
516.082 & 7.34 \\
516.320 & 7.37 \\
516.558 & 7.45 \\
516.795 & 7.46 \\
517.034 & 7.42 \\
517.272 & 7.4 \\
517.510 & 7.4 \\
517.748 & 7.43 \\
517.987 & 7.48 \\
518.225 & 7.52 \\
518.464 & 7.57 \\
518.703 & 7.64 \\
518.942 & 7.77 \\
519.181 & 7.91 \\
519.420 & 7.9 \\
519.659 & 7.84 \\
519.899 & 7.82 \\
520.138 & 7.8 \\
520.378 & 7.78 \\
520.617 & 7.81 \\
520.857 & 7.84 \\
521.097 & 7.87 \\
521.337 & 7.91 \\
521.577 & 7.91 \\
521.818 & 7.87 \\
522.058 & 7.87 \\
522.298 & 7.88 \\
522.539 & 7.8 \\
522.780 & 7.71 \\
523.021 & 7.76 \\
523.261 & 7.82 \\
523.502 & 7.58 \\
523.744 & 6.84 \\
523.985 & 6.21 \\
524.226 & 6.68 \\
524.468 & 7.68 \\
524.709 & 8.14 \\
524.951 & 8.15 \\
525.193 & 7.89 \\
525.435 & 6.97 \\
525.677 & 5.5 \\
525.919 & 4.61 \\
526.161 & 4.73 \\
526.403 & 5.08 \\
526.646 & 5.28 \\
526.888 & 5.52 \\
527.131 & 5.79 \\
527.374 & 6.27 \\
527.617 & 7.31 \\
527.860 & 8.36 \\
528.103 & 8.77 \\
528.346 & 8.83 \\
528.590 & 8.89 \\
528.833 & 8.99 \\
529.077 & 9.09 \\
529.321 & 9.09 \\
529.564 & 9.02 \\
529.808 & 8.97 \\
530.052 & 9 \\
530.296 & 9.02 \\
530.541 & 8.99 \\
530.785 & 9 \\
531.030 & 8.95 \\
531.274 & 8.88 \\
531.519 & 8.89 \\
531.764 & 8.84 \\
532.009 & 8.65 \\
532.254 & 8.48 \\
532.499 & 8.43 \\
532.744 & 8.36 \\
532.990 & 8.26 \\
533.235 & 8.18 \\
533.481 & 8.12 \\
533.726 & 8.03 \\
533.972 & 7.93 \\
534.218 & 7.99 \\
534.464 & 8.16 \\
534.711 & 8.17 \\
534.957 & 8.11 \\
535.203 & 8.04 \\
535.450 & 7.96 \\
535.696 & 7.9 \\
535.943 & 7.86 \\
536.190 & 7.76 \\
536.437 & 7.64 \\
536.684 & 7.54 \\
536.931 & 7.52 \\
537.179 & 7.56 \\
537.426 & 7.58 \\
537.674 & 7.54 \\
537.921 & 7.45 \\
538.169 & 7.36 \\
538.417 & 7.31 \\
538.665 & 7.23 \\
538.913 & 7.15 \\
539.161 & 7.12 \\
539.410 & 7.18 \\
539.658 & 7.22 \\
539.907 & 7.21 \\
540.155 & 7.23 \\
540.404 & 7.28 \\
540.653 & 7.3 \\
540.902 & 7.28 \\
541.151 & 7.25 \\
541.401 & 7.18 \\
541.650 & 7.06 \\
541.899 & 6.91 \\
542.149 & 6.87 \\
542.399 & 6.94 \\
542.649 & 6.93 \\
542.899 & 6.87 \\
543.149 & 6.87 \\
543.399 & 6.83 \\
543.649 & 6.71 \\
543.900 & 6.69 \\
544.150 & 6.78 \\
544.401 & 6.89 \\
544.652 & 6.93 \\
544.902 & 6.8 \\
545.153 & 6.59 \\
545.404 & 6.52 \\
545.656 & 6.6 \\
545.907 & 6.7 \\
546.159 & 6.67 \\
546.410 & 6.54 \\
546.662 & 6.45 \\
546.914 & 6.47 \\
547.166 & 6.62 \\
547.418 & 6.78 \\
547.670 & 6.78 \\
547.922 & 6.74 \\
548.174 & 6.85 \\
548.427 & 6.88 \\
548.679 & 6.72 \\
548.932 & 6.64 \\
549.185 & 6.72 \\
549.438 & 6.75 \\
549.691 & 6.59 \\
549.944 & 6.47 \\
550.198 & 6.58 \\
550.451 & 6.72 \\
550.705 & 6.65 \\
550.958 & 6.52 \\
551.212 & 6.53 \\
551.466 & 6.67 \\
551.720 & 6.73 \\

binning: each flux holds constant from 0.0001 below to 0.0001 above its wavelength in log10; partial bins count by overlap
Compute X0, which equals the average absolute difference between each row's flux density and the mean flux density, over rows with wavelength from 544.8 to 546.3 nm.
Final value 0.08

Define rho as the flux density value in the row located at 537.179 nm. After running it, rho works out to 7.56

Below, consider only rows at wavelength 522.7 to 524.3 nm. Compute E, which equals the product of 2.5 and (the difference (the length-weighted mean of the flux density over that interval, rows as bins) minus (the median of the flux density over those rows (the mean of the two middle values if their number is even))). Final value -0.86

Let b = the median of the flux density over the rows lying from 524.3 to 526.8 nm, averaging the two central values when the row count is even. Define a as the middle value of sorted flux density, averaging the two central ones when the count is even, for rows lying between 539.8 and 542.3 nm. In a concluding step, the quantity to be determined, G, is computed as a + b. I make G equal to 13.5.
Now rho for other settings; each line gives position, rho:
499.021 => 7.8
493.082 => 8.37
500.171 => 7.79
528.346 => 8.83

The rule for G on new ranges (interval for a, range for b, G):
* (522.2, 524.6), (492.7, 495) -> 16.0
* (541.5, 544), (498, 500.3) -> 14.7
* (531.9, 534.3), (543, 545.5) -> 15.0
